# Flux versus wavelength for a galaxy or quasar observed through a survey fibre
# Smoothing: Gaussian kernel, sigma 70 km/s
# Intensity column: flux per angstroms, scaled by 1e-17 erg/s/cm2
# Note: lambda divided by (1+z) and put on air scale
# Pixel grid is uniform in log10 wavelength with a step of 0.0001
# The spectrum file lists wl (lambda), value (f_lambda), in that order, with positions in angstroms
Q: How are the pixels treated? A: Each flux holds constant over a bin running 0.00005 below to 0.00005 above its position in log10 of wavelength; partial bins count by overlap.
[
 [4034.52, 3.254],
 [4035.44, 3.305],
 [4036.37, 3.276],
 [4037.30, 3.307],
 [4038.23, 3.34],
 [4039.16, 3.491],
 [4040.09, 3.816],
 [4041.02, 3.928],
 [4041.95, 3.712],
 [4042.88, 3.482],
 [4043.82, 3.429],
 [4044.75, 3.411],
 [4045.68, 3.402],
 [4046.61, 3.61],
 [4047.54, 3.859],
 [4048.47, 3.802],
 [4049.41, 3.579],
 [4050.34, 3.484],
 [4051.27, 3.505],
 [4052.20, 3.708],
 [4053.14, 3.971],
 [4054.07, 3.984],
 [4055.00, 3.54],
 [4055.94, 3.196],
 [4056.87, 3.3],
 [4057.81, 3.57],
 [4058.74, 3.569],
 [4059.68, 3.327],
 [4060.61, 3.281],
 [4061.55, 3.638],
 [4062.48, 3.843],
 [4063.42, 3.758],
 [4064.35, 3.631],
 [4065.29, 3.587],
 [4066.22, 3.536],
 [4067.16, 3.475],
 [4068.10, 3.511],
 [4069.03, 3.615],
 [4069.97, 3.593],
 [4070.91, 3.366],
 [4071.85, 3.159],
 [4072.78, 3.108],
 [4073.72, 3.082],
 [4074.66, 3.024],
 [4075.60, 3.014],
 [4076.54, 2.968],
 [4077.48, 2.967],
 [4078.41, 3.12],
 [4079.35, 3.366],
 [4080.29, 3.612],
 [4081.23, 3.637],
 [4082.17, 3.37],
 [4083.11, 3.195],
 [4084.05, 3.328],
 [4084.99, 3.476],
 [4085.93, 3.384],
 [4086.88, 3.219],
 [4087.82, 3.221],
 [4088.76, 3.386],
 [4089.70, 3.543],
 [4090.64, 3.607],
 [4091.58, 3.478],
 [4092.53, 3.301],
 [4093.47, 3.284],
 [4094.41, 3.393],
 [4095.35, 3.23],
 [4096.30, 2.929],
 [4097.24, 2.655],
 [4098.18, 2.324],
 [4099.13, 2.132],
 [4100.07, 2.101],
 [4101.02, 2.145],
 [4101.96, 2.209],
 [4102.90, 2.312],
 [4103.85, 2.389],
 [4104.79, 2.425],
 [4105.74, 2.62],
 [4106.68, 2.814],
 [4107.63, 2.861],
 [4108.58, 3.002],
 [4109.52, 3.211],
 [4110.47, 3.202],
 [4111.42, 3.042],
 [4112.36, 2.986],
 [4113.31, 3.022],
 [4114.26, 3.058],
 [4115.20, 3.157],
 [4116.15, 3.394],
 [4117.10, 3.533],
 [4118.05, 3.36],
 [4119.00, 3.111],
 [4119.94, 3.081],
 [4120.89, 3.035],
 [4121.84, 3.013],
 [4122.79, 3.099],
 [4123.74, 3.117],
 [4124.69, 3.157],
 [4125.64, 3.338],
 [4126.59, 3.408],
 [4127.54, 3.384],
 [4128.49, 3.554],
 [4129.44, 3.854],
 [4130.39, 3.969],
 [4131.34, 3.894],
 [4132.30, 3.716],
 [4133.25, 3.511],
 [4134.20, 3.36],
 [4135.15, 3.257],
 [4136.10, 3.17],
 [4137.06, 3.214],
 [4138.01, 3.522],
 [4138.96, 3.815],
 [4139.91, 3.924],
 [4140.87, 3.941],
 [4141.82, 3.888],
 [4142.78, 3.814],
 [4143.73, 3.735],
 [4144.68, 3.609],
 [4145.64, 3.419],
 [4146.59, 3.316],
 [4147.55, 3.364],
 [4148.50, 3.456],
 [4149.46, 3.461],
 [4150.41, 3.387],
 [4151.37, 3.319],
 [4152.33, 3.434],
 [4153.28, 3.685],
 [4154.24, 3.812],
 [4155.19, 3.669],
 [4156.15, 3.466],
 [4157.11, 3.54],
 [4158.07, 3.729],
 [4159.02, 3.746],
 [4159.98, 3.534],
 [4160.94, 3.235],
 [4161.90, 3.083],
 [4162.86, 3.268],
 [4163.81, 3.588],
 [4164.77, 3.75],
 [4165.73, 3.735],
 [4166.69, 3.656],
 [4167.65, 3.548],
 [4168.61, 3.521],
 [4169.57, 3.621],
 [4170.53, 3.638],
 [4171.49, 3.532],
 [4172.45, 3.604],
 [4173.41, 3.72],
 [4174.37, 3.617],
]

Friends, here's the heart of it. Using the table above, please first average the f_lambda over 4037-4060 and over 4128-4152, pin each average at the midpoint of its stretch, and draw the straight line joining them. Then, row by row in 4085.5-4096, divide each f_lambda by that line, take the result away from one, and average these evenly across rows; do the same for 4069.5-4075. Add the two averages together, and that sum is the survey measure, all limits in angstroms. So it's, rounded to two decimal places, 0.16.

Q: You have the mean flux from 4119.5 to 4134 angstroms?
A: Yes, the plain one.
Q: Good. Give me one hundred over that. 29.3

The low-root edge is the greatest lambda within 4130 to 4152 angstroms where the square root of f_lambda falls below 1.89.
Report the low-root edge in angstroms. 4151.37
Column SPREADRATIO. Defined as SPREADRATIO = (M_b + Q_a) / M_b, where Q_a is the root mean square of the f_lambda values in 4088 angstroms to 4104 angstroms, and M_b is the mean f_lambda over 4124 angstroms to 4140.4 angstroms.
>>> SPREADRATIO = 1.82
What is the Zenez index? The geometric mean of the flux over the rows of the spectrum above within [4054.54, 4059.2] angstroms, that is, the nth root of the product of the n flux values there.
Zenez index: 3.43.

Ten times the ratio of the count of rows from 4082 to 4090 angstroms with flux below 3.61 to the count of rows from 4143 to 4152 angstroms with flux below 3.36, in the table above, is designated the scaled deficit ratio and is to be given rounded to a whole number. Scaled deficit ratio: 45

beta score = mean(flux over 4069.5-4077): 3.2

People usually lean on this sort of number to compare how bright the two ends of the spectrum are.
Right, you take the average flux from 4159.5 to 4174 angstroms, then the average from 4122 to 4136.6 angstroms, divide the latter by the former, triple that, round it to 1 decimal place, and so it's 2.9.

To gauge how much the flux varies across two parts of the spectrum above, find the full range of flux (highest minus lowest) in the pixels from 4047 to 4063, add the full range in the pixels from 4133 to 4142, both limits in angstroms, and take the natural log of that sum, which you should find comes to 0.4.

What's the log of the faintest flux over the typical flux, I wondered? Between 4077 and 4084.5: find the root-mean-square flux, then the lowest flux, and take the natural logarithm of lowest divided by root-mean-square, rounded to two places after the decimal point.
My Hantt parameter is -0.12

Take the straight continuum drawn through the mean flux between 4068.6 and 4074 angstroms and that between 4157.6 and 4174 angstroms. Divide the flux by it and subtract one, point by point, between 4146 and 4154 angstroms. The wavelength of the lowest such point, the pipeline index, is 4151.37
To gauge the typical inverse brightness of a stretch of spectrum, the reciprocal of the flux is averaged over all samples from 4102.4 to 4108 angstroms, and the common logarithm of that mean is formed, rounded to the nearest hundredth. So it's -0.41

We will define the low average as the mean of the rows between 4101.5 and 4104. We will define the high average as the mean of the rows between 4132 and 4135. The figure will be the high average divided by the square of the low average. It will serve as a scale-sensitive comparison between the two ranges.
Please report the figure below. 0.665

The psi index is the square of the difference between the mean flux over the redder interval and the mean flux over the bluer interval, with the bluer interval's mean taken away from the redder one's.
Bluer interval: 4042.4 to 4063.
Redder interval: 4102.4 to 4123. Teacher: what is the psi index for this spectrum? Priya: 0.34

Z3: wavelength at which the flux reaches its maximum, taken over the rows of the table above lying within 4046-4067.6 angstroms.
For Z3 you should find 4054.07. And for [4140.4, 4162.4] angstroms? 4140.87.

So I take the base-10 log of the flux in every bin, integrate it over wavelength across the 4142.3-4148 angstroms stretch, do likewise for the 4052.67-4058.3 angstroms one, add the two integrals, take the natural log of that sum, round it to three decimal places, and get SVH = 1.832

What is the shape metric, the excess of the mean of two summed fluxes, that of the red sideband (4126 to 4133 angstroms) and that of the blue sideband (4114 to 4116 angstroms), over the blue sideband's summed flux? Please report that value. 10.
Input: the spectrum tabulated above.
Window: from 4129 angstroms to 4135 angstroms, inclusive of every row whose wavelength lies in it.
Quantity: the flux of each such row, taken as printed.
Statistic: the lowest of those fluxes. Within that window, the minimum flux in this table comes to 3.36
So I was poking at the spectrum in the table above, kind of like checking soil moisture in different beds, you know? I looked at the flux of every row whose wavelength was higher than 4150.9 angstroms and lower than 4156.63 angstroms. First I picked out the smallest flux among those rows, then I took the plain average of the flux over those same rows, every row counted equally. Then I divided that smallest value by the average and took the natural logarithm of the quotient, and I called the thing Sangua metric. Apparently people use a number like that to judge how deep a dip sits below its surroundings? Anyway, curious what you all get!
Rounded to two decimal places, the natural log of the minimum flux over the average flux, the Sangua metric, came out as -0.07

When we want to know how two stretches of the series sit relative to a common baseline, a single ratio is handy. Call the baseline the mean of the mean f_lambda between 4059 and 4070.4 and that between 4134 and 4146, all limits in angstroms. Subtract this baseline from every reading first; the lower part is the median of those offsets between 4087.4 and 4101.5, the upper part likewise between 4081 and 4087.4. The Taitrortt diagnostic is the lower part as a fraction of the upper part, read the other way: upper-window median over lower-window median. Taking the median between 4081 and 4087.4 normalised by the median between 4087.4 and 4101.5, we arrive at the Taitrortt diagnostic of 0.6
